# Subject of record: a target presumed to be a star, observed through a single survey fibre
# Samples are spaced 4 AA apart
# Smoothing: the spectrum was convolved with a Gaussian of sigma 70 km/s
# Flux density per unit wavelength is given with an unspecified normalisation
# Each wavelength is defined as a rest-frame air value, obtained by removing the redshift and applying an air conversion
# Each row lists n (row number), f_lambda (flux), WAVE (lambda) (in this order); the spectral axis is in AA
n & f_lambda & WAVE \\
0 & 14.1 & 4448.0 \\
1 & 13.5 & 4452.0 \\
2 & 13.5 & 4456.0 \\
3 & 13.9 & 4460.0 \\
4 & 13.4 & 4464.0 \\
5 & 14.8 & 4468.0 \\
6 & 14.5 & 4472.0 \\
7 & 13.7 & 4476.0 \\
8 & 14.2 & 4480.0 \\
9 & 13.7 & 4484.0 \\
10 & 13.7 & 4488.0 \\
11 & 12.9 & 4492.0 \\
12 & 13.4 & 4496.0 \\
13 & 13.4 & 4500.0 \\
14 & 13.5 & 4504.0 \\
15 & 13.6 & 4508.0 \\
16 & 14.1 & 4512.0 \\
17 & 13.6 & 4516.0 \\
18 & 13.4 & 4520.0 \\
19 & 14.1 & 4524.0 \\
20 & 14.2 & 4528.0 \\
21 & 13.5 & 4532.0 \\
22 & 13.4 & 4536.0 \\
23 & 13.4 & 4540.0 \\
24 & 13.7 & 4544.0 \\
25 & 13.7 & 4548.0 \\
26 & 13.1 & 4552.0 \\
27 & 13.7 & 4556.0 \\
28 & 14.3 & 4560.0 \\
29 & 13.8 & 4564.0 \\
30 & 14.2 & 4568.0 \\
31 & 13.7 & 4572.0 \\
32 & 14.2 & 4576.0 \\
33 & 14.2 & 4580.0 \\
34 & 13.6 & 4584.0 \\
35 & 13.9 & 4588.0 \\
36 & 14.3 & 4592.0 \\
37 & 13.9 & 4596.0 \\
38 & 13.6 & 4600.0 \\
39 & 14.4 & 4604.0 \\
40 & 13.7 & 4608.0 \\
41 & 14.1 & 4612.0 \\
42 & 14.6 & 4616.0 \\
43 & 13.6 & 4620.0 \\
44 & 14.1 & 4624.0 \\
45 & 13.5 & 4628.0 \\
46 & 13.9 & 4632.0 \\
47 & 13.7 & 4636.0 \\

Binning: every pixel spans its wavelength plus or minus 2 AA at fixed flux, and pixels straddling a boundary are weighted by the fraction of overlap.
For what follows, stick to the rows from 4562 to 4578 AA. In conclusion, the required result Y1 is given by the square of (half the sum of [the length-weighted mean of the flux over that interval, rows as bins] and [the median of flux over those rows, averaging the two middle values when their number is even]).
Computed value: 196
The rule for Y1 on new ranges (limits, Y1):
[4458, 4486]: 195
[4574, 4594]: 199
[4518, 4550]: 186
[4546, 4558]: 185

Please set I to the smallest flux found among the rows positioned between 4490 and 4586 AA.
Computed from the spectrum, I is 12.9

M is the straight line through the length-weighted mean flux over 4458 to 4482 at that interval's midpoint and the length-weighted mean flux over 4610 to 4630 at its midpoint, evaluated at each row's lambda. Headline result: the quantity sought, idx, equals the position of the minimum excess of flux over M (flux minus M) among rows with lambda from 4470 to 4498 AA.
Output 4492.0 AA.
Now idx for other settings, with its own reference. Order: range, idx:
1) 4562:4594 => 4584.0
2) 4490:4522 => 4492.0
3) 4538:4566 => 4552.0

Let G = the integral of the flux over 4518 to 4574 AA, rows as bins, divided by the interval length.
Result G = 13.7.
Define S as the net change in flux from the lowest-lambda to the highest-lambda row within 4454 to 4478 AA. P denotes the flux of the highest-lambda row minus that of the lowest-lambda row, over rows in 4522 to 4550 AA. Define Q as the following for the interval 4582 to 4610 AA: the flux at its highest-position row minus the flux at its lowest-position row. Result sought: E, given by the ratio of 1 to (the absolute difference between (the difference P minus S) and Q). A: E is 1.4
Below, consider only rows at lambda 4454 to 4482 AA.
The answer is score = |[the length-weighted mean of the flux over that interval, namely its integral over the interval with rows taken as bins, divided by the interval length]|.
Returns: 14.0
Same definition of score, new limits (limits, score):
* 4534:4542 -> 13.4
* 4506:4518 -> 13.8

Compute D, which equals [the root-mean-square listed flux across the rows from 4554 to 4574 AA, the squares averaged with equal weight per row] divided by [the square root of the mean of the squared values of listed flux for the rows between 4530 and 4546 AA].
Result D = 1.03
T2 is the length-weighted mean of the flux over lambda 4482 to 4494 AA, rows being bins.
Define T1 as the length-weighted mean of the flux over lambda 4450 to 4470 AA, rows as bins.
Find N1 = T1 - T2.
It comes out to 0.4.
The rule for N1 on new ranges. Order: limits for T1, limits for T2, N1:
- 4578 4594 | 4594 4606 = 0.0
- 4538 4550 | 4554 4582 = -0.4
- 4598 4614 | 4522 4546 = 0.2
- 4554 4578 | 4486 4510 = 0.6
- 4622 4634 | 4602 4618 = -0.4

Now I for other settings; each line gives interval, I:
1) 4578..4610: 13.6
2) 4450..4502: 12.9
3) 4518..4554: 13.1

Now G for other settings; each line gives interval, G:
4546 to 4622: 13.9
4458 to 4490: 14.0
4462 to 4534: 13.8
